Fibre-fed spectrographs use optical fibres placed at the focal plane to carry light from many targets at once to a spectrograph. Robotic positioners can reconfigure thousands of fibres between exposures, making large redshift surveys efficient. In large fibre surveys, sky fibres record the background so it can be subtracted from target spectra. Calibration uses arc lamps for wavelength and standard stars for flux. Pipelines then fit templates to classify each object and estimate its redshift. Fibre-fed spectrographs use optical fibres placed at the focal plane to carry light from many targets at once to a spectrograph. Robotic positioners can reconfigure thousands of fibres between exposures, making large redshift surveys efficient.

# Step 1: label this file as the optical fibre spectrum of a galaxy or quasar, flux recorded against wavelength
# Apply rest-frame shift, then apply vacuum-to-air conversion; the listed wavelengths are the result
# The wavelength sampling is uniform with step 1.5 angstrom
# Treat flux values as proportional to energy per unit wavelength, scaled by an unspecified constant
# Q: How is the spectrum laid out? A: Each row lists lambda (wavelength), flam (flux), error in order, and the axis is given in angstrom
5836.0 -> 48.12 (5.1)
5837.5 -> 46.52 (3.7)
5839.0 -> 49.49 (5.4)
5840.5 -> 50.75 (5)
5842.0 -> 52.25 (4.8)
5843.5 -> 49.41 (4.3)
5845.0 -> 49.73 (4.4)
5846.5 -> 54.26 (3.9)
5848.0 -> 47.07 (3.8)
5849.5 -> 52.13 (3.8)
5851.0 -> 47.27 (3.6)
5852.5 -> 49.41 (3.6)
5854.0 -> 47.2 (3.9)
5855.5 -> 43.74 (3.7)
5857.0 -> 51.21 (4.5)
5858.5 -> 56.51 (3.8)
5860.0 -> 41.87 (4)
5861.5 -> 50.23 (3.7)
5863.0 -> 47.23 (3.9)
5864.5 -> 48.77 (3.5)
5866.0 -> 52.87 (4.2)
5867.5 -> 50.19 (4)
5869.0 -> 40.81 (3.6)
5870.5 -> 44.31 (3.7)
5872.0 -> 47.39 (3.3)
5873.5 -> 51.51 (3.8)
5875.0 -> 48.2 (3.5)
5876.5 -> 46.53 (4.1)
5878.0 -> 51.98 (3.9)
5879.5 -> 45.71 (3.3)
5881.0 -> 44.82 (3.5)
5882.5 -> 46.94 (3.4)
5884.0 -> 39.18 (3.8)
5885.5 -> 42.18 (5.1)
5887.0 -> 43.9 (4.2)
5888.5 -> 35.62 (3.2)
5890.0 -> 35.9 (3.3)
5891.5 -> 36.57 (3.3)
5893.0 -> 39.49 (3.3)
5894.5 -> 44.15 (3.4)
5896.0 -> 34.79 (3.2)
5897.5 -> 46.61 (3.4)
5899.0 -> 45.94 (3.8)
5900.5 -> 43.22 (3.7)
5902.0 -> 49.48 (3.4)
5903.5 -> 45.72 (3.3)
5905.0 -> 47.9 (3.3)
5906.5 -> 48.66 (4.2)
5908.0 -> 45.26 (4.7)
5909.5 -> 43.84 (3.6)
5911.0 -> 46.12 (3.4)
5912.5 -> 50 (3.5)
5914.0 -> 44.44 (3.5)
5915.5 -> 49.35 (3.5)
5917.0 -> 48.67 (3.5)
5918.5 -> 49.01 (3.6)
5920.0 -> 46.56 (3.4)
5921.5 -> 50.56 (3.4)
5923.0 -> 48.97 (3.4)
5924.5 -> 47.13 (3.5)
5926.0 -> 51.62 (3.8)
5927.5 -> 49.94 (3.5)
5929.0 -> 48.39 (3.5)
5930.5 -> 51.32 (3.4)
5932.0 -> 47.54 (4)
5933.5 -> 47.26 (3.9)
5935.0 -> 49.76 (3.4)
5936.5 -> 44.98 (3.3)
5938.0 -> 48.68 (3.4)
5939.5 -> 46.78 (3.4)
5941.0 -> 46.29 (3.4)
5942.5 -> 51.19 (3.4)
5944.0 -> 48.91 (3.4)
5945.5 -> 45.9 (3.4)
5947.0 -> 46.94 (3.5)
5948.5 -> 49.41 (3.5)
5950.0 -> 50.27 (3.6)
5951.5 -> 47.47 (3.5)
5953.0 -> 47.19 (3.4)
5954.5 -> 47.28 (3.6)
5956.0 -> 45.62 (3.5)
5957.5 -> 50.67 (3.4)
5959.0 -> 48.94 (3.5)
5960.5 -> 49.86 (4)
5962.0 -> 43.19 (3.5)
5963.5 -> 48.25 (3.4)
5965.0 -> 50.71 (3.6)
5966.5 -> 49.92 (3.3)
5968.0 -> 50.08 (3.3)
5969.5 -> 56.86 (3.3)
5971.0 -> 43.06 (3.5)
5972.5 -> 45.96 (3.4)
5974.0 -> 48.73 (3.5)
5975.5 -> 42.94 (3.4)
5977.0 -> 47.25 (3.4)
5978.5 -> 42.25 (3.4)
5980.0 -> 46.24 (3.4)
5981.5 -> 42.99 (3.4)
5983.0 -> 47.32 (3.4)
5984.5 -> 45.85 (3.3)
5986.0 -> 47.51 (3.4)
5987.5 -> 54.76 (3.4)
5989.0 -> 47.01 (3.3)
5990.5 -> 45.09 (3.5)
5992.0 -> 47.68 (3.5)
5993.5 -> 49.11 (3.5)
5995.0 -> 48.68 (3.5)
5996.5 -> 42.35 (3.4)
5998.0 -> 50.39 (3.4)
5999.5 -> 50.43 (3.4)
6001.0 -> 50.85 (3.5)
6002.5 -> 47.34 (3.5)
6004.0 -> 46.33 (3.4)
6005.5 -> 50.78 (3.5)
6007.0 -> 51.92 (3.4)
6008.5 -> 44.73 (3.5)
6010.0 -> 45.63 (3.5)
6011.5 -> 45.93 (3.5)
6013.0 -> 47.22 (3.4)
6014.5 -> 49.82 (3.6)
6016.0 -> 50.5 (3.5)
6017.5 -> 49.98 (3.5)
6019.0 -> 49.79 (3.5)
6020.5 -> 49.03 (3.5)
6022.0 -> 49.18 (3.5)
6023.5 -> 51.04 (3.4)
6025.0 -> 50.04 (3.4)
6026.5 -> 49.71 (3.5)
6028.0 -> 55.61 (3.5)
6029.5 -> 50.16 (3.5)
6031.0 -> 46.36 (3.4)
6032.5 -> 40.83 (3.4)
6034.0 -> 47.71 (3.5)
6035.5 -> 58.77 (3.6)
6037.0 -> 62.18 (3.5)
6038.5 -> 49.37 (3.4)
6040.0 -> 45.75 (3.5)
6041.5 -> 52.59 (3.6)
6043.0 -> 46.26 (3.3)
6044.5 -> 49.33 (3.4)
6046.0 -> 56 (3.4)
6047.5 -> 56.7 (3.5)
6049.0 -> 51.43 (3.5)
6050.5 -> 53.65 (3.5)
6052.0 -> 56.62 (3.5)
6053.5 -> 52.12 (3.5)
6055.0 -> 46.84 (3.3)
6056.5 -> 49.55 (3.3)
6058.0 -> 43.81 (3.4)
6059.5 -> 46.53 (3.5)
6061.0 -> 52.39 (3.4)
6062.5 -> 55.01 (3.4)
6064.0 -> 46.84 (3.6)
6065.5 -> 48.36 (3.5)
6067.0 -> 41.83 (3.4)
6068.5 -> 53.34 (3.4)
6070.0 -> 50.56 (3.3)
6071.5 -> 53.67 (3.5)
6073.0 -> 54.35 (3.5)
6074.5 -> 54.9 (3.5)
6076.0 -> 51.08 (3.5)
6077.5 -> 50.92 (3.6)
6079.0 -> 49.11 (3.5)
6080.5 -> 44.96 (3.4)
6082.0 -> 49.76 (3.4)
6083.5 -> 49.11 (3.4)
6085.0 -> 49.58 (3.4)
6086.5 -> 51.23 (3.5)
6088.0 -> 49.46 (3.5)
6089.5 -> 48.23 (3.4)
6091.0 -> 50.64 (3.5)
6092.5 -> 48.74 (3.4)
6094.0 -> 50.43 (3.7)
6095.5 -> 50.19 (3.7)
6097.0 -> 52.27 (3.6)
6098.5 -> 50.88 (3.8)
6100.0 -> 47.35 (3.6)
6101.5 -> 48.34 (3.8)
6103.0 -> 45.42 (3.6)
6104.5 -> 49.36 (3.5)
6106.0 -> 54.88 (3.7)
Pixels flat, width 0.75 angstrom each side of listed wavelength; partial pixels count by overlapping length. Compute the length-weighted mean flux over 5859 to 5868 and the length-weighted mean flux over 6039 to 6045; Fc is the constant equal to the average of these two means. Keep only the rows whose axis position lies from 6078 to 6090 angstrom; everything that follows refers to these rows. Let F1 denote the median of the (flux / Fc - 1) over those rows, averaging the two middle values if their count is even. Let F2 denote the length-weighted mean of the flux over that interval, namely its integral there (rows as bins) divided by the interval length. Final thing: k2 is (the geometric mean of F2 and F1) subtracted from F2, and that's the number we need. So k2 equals 48.2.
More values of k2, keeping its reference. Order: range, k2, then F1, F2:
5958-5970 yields 48.4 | 0.027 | 49.6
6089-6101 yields 48.5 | 0.035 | 49.8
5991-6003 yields 47.8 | 0.006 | 48.3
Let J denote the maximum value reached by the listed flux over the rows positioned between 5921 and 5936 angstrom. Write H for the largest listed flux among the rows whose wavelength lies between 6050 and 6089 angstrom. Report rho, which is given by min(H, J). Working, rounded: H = 56.62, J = 51.62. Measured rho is 52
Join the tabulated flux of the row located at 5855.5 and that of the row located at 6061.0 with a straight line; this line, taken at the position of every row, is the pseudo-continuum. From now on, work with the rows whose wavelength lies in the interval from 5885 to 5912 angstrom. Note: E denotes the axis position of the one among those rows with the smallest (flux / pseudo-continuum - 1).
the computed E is 5896.0 angstrom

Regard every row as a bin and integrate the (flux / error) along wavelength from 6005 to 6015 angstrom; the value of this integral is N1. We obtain 138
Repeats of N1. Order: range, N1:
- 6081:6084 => 43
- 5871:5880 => 120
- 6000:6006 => 84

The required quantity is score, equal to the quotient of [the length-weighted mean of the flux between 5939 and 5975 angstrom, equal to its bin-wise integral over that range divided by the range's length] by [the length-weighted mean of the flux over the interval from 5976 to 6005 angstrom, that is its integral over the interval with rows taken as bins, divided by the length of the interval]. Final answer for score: 1.02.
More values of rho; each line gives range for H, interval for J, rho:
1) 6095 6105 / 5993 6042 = 52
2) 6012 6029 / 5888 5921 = 50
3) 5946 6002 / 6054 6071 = 55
